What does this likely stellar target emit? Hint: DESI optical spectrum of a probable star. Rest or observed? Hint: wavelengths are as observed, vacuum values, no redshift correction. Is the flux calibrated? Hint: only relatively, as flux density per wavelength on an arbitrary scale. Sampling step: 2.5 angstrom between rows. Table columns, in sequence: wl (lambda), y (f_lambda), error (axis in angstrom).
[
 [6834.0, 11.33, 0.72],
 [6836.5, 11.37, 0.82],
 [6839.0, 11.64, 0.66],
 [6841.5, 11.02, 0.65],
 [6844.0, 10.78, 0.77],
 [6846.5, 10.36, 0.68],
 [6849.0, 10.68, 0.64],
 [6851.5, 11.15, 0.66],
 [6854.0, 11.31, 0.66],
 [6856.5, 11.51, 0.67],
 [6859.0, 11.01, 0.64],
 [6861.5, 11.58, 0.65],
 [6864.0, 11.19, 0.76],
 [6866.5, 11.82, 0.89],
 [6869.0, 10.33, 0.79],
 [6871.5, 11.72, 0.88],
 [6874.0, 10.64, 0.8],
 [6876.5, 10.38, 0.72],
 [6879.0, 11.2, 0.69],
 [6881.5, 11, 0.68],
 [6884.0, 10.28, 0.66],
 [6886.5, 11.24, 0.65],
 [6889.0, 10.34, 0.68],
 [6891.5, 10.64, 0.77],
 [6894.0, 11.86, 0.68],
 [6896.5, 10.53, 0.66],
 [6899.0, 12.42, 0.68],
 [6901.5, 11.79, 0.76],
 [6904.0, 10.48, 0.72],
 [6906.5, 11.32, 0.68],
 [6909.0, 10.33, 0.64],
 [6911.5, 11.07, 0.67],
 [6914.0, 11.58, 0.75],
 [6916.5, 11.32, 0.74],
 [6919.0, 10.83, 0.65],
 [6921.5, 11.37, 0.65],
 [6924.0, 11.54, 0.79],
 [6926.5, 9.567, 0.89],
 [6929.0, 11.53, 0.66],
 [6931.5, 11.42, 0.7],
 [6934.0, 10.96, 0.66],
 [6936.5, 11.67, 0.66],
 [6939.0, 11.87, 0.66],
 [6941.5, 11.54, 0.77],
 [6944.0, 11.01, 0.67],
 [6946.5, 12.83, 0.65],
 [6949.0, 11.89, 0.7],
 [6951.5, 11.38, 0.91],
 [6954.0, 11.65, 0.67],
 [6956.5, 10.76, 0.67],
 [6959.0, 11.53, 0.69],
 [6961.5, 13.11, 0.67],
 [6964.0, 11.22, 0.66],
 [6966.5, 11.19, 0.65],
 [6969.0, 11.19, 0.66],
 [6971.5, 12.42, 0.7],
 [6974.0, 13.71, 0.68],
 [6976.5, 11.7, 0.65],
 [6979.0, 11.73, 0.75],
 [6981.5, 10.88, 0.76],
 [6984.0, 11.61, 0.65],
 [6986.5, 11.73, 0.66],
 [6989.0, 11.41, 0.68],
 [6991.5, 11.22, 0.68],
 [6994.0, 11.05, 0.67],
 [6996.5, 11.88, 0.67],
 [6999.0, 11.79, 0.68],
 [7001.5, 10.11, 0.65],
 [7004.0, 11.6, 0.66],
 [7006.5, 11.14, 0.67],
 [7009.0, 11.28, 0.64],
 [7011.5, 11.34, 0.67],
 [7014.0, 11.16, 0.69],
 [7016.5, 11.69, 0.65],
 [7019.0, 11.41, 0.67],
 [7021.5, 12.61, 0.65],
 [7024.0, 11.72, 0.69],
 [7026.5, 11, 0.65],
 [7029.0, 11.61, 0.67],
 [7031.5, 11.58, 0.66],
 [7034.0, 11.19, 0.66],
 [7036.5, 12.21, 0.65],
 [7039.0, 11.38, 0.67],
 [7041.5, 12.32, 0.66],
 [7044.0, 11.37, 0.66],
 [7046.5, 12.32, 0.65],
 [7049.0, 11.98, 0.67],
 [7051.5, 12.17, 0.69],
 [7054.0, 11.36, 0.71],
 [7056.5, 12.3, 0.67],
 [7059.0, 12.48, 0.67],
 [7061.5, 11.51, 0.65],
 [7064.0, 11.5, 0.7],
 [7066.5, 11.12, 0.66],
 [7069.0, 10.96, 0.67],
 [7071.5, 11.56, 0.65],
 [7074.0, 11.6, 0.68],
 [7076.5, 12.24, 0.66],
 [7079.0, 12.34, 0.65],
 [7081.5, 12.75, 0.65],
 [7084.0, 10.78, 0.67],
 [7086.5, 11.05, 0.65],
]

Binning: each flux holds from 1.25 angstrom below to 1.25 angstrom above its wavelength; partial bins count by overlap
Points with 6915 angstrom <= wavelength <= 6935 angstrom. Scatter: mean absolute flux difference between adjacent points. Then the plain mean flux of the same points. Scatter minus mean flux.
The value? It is -10.3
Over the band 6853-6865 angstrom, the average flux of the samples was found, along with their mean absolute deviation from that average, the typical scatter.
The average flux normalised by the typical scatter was 63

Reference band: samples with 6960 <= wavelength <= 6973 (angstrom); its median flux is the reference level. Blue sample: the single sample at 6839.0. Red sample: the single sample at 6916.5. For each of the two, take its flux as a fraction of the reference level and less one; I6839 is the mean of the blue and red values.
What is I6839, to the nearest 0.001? 0.023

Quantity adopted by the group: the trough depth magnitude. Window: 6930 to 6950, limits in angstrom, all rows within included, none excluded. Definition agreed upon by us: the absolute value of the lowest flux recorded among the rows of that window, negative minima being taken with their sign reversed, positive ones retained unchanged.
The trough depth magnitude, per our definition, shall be 11.0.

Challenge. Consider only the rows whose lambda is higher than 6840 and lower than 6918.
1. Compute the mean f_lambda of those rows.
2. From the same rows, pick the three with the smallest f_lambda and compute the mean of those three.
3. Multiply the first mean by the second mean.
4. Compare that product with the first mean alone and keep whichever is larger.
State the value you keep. 114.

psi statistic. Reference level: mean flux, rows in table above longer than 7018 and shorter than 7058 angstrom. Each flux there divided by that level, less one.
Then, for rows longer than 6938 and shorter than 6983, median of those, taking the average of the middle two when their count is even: -0.02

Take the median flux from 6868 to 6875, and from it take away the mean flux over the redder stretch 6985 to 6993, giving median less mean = -0.81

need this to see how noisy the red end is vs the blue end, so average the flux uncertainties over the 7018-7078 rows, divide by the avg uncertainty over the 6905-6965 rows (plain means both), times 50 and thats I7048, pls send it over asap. 47.5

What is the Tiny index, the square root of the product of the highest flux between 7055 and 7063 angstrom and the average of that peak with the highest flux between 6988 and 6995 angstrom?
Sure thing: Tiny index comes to 12.21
